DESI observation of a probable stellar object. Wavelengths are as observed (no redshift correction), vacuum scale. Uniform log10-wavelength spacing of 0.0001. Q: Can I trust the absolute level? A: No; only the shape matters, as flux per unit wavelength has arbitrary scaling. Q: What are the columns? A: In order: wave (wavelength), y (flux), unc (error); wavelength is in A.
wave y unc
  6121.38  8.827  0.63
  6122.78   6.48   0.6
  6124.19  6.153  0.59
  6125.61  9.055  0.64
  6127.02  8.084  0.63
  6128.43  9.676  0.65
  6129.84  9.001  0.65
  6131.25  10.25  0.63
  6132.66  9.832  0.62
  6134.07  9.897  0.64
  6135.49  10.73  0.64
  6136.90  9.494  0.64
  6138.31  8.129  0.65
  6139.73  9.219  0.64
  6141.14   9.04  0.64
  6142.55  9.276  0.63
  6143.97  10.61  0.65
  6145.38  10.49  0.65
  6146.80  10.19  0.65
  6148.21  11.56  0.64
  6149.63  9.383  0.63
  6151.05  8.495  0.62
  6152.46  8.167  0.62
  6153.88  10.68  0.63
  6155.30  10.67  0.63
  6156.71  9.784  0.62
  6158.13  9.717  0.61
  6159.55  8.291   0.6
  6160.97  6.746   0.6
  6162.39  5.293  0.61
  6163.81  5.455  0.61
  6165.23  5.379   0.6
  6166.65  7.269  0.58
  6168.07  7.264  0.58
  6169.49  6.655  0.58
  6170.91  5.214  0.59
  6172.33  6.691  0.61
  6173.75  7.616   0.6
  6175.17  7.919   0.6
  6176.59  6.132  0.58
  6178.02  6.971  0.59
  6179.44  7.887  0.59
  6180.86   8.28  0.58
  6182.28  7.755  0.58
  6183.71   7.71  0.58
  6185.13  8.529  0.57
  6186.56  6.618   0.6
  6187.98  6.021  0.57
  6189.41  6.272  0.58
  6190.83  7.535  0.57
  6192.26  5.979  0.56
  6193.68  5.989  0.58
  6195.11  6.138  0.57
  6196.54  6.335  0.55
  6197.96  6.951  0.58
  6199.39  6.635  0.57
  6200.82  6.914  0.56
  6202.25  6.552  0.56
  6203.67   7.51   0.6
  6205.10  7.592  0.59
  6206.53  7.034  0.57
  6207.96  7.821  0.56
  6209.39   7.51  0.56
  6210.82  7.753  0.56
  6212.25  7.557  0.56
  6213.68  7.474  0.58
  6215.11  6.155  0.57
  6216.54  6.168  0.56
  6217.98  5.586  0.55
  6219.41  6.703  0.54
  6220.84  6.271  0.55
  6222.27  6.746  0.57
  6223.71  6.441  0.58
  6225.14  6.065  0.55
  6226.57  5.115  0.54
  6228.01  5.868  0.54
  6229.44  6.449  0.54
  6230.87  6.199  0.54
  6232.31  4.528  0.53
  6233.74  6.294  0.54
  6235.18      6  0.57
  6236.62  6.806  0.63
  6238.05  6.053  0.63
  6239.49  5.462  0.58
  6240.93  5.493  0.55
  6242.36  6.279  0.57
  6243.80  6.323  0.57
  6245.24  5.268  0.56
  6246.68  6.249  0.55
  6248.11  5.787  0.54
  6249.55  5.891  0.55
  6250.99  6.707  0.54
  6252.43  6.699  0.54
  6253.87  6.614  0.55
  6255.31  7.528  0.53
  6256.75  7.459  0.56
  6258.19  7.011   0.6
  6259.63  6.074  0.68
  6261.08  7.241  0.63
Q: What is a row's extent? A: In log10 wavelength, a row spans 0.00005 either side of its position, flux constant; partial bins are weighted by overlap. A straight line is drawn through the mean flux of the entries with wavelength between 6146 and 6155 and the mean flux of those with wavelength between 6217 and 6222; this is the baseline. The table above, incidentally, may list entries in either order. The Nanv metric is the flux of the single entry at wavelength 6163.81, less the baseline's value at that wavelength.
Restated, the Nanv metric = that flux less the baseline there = -3.6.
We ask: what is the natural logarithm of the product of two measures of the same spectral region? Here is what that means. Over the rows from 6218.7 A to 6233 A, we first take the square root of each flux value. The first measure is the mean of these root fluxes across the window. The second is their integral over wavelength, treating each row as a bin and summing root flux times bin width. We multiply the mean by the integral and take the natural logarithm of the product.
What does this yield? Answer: 4.46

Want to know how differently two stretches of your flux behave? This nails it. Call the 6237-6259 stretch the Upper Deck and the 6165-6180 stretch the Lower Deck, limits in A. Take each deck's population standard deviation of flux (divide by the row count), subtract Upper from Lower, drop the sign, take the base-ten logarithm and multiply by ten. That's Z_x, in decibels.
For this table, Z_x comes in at -7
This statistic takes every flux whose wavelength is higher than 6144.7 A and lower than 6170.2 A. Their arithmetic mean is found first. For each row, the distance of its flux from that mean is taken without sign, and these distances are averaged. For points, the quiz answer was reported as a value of 1.69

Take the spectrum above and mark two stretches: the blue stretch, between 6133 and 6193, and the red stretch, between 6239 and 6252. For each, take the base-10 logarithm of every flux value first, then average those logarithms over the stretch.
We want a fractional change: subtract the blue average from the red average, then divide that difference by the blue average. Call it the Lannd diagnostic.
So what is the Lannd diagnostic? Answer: -0.14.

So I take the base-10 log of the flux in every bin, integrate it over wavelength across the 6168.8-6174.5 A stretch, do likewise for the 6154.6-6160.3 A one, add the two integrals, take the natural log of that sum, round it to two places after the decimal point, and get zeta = 2.32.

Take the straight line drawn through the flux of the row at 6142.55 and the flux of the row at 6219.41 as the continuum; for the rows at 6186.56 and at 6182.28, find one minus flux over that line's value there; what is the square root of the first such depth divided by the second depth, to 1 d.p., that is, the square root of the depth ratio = 2.5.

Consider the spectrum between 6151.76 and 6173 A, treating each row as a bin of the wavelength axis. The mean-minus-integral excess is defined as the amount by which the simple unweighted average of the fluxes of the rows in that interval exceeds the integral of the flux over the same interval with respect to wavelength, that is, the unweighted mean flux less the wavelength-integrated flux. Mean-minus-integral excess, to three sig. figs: -153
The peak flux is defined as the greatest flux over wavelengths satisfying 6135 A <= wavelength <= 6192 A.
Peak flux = 11.56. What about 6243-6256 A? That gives 7.528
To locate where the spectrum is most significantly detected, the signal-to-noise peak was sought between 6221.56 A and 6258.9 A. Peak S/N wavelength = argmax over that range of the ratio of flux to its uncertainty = 6255.31 A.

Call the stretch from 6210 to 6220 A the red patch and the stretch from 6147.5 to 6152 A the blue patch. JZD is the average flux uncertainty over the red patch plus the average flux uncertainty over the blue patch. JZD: 1.19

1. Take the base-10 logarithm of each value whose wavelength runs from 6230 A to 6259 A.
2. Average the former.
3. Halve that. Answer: 0.396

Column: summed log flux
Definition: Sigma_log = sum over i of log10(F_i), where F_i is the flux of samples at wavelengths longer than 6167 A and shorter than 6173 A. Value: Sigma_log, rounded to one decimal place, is 3.2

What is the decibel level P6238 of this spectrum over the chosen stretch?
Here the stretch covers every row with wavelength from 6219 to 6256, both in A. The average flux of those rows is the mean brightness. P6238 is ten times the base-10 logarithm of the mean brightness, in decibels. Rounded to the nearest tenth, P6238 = 7.9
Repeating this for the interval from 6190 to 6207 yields 8.3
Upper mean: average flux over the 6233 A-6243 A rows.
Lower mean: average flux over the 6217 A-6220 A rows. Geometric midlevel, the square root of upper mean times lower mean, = 6.1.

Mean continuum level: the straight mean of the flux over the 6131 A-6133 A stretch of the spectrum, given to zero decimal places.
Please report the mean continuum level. 10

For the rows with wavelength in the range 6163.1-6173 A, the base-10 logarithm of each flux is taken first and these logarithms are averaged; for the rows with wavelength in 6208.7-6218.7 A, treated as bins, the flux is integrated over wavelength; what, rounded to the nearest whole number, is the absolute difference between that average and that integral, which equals 68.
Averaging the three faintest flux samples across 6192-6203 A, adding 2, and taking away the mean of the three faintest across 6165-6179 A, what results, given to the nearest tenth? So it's 2.5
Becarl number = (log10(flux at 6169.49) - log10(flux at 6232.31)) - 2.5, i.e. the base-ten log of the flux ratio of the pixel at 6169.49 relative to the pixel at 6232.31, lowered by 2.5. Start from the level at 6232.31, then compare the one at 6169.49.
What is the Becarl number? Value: -2.33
